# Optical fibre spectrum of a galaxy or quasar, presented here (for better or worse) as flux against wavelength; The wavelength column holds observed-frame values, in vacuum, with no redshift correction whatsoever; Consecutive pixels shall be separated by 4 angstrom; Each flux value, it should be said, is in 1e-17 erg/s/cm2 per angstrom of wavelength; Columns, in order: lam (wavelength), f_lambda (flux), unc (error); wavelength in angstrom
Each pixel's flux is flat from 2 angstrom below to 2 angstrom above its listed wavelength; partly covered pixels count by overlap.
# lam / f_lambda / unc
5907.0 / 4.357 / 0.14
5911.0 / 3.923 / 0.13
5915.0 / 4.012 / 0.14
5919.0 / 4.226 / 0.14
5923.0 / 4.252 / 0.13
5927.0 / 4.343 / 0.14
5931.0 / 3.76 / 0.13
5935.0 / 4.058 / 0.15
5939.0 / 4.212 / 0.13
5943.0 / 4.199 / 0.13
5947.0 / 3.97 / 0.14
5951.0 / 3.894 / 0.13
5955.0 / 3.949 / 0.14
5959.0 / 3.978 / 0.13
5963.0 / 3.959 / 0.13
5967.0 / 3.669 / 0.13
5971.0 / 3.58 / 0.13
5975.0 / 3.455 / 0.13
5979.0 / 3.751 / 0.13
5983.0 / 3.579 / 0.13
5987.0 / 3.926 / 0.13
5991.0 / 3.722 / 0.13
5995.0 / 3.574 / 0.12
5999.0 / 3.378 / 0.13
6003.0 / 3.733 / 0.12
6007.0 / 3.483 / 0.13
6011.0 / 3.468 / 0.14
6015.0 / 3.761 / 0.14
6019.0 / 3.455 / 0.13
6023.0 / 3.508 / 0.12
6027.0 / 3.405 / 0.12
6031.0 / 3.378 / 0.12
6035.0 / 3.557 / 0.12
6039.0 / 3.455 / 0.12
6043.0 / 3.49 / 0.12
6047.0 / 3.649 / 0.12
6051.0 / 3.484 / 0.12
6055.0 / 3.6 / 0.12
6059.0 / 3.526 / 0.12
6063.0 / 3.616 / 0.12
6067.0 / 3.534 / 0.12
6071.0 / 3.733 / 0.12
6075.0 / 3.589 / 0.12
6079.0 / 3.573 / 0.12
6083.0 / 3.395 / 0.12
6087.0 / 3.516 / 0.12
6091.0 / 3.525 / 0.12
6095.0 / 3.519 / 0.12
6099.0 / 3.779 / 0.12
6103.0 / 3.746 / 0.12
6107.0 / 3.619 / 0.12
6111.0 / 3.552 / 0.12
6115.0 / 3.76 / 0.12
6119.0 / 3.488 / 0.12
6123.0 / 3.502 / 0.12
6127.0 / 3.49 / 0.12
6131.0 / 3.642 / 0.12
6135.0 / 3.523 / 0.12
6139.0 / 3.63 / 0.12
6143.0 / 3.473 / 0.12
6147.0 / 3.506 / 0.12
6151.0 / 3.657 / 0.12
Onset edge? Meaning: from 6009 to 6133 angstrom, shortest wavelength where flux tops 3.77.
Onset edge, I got 6099.0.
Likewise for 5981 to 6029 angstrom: 5987.0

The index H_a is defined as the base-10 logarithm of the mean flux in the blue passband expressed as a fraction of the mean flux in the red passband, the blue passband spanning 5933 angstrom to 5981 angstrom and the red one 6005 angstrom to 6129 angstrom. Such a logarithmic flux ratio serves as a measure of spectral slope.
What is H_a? 0.039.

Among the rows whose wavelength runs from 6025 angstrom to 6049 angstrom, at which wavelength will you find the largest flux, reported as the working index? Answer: 6047.0 angstrom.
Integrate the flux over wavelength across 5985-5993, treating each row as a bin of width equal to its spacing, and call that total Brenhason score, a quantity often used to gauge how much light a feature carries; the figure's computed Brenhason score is 30.6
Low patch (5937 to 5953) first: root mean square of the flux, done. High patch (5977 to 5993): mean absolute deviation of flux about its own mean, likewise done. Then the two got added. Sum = 4.2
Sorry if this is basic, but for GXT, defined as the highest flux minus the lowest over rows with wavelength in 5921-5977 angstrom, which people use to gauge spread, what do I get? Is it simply 0.89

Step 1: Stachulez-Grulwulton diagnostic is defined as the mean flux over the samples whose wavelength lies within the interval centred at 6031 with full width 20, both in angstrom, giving 3.46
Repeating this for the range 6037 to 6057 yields 3.54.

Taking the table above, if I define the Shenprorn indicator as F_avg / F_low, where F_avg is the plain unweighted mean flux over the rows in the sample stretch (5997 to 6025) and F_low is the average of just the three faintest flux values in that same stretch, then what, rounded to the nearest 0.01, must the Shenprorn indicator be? 1.03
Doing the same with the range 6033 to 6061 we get 1.02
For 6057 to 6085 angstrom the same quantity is 1.02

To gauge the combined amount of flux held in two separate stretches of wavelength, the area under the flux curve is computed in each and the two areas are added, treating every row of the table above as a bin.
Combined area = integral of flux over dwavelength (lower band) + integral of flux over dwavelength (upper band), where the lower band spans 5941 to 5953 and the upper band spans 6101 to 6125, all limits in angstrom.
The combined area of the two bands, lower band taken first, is 135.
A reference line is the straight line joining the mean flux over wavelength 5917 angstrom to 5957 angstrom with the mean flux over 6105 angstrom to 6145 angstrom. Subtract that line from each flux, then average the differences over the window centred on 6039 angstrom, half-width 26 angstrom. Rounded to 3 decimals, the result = -0.276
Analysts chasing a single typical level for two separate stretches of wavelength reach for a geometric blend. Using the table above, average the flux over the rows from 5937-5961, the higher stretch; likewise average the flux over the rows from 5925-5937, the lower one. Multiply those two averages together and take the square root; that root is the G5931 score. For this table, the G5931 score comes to 4.0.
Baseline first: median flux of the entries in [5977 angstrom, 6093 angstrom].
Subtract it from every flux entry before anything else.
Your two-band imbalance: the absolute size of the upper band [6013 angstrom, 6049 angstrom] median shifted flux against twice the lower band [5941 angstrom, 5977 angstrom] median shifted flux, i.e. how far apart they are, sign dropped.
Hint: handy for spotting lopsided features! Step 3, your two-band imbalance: 0.9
